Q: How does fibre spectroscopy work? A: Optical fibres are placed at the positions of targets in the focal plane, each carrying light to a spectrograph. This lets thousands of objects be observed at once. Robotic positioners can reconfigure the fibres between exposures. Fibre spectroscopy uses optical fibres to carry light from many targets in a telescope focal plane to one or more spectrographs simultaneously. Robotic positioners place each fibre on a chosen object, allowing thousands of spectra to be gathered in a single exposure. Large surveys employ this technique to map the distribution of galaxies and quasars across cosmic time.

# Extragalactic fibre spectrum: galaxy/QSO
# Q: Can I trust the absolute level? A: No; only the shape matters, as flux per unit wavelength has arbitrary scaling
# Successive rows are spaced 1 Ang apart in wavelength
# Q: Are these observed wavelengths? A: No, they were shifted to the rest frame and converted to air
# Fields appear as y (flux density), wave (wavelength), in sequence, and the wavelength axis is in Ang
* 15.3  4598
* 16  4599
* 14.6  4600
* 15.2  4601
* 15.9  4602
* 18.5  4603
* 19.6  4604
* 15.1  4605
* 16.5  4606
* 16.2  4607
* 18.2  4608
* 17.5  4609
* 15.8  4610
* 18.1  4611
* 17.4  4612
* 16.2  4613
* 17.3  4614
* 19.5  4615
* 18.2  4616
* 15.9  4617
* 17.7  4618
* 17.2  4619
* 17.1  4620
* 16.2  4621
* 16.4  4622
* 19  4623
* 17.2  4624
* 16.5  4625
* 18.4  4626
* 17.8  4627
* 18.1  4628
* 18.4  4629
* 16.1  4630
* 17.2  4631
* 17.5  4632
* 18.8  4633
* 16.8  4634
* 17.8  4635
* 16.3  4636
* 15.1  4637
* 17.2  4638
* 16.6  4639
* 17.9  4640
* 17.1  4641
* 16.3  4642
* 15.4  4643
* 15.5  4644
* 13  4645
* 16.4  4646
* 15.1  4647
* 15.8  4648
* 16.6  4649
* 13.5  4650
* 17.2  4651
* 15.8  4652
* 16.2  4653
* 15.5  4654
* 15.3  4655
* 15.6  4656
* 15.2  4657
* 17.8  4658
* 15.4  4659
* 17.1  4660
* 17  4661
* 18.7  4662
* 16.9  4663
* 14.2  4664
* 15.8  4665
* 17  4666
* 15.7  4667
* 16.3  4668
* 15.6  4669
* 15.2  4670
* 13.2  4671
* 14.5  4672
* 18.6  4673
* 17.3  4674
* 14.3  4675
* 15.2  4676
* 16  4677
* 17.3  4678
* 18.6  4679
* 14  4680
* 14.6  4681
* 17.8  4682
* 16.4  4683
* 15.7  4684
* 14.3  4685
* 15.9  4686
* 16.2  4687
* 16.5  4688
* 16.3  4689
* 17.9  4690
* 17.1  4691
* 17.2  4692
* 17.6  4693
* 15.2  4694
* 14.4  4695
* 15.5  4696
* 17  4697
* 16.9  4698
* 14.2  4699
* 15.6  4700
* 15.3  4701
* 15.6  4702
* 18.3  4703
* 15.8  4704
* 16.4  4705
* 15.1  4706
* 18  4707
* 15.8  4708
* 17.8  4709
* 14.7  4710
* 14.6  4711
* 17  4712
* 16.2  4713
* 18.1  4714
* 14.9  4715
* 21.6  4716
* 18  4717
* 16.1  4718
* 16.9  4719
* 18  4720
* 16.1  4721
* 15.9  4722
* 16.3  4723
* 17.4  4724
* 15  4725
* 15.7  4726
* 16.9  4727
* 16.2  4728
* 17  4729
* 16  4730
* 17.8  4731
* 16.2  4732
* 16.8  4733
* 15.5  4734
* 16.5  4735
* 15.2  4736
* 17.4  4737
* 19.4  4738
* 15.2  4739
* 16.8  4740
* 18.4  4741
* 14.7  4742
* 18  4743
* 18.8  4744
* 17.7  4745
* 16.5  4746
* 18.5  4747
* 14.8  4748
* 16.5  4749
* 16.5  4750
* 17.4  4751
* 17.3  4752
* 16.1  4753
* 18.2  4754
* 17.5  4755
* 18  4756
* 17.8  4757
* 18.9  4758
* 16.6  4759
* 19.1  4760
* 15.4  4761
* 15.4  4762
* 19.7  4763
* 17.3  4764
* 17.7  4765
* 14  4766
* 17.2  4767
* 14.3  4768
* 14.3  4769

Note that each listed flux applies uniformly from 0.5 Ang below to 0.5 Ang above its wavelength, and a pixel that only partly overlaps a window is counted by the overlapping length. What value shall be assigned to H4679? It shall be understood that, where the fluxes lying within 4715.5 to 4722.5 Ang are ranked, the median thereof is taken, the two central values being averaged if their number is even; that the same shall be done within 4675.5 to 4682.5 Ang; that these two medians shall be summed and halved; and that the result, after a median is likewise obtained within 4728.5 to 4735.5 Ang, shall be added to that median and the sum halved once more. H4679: 16.5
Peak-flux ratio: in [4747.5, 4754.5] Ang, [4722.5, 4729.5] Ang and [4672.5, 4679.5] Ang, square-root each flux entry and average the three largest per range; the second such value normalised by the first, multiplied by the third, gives 4.20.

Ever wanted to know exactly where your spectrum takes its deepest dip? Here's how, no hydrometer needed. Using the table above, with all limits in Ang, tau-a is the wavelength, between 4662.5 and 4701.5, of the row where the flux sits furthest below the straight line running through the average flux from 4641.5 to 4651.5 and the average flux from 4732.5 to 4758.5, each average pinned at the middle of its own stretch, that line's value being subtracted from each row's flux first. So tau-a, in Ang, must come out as 4671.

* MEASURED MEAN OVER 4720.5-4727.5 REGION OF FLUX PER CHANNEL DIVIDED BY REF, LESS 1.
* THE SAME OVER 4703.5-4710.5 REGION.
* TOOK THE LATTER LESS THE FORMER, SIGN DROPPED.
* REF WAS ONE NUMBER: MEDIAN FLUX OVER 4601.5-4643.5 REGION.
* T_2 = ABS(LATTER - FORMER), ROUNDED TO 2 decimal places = 0.00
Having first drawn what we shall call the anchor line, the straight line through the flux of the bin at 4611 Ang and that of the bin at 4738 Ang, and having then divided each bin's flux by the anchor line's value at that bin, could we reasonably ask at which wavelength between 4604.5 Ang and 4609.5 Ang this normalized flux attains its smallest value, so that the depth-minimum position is 4605 Ang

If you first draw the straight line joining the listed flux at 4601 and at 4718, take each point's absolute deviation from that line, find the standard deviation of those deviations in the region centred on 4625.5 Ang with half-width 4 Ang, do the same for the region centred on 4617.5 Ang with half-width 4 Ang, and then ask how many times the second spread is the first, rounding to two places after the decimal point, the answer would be 1.22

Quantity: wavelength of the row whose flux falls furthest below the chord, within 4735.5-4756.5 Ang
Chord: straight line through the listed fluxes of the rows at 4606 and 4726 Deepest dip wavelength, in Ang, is 4742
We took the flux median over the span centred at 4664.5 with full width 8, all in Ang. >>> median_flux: 16.6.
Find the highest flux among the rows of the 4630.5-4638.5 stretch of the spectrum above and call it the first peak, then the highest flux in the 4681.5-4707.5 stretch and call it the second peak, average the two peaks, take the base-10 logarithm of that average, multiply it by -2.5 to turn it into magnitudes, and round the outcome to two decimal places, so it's -3.17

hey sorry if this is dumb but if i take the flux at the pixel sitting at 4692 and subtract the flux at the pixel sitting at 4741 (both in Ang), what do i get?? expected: -1.2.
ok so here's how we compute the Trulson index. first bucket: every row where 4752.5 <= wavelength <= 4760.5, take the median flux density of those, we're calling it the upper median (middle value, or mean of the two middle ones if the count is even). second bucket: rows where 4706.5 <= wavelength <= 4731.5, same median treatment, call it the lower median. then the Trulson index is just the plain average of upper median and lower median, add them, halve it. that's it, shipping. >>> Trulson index 17.1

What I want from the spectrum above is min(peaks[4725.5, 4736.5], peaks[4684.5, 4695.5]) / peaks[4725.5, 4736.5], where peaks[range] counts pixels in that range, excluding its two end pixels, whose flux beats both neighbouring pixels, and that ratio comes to 0.60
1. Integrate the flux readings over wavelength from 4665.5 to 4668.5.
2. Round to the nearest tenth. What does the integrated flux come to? 49.0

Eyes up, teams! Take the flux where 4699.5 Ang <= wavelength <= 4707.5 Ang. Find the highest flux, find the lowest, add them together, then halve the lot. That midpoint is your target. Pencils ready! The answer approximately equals 16.7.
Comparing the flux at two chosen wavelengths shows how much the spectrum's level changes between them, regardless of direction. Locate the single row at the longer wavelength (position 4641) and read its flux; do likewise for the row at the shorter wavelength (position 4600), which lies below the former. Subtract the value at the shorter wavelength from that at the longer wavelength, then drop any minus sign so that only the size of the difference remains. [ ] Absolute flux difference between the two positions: 2.5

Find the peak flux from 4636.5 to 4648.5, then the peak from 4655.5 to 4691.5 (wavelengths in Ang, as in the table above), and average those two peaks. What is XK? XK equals 18.3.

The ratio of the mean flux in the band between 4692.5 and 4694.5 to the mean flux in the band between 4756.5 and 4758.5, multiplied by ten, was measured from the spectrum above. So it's 8.9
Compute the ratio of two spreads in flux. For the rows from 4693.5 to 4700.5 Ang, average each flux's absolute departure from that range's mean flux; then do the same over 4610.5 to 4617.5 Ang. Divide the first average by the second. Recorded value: 0.88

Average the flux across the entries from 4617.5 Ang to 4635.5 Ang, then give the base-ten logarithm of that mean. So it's 1.24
